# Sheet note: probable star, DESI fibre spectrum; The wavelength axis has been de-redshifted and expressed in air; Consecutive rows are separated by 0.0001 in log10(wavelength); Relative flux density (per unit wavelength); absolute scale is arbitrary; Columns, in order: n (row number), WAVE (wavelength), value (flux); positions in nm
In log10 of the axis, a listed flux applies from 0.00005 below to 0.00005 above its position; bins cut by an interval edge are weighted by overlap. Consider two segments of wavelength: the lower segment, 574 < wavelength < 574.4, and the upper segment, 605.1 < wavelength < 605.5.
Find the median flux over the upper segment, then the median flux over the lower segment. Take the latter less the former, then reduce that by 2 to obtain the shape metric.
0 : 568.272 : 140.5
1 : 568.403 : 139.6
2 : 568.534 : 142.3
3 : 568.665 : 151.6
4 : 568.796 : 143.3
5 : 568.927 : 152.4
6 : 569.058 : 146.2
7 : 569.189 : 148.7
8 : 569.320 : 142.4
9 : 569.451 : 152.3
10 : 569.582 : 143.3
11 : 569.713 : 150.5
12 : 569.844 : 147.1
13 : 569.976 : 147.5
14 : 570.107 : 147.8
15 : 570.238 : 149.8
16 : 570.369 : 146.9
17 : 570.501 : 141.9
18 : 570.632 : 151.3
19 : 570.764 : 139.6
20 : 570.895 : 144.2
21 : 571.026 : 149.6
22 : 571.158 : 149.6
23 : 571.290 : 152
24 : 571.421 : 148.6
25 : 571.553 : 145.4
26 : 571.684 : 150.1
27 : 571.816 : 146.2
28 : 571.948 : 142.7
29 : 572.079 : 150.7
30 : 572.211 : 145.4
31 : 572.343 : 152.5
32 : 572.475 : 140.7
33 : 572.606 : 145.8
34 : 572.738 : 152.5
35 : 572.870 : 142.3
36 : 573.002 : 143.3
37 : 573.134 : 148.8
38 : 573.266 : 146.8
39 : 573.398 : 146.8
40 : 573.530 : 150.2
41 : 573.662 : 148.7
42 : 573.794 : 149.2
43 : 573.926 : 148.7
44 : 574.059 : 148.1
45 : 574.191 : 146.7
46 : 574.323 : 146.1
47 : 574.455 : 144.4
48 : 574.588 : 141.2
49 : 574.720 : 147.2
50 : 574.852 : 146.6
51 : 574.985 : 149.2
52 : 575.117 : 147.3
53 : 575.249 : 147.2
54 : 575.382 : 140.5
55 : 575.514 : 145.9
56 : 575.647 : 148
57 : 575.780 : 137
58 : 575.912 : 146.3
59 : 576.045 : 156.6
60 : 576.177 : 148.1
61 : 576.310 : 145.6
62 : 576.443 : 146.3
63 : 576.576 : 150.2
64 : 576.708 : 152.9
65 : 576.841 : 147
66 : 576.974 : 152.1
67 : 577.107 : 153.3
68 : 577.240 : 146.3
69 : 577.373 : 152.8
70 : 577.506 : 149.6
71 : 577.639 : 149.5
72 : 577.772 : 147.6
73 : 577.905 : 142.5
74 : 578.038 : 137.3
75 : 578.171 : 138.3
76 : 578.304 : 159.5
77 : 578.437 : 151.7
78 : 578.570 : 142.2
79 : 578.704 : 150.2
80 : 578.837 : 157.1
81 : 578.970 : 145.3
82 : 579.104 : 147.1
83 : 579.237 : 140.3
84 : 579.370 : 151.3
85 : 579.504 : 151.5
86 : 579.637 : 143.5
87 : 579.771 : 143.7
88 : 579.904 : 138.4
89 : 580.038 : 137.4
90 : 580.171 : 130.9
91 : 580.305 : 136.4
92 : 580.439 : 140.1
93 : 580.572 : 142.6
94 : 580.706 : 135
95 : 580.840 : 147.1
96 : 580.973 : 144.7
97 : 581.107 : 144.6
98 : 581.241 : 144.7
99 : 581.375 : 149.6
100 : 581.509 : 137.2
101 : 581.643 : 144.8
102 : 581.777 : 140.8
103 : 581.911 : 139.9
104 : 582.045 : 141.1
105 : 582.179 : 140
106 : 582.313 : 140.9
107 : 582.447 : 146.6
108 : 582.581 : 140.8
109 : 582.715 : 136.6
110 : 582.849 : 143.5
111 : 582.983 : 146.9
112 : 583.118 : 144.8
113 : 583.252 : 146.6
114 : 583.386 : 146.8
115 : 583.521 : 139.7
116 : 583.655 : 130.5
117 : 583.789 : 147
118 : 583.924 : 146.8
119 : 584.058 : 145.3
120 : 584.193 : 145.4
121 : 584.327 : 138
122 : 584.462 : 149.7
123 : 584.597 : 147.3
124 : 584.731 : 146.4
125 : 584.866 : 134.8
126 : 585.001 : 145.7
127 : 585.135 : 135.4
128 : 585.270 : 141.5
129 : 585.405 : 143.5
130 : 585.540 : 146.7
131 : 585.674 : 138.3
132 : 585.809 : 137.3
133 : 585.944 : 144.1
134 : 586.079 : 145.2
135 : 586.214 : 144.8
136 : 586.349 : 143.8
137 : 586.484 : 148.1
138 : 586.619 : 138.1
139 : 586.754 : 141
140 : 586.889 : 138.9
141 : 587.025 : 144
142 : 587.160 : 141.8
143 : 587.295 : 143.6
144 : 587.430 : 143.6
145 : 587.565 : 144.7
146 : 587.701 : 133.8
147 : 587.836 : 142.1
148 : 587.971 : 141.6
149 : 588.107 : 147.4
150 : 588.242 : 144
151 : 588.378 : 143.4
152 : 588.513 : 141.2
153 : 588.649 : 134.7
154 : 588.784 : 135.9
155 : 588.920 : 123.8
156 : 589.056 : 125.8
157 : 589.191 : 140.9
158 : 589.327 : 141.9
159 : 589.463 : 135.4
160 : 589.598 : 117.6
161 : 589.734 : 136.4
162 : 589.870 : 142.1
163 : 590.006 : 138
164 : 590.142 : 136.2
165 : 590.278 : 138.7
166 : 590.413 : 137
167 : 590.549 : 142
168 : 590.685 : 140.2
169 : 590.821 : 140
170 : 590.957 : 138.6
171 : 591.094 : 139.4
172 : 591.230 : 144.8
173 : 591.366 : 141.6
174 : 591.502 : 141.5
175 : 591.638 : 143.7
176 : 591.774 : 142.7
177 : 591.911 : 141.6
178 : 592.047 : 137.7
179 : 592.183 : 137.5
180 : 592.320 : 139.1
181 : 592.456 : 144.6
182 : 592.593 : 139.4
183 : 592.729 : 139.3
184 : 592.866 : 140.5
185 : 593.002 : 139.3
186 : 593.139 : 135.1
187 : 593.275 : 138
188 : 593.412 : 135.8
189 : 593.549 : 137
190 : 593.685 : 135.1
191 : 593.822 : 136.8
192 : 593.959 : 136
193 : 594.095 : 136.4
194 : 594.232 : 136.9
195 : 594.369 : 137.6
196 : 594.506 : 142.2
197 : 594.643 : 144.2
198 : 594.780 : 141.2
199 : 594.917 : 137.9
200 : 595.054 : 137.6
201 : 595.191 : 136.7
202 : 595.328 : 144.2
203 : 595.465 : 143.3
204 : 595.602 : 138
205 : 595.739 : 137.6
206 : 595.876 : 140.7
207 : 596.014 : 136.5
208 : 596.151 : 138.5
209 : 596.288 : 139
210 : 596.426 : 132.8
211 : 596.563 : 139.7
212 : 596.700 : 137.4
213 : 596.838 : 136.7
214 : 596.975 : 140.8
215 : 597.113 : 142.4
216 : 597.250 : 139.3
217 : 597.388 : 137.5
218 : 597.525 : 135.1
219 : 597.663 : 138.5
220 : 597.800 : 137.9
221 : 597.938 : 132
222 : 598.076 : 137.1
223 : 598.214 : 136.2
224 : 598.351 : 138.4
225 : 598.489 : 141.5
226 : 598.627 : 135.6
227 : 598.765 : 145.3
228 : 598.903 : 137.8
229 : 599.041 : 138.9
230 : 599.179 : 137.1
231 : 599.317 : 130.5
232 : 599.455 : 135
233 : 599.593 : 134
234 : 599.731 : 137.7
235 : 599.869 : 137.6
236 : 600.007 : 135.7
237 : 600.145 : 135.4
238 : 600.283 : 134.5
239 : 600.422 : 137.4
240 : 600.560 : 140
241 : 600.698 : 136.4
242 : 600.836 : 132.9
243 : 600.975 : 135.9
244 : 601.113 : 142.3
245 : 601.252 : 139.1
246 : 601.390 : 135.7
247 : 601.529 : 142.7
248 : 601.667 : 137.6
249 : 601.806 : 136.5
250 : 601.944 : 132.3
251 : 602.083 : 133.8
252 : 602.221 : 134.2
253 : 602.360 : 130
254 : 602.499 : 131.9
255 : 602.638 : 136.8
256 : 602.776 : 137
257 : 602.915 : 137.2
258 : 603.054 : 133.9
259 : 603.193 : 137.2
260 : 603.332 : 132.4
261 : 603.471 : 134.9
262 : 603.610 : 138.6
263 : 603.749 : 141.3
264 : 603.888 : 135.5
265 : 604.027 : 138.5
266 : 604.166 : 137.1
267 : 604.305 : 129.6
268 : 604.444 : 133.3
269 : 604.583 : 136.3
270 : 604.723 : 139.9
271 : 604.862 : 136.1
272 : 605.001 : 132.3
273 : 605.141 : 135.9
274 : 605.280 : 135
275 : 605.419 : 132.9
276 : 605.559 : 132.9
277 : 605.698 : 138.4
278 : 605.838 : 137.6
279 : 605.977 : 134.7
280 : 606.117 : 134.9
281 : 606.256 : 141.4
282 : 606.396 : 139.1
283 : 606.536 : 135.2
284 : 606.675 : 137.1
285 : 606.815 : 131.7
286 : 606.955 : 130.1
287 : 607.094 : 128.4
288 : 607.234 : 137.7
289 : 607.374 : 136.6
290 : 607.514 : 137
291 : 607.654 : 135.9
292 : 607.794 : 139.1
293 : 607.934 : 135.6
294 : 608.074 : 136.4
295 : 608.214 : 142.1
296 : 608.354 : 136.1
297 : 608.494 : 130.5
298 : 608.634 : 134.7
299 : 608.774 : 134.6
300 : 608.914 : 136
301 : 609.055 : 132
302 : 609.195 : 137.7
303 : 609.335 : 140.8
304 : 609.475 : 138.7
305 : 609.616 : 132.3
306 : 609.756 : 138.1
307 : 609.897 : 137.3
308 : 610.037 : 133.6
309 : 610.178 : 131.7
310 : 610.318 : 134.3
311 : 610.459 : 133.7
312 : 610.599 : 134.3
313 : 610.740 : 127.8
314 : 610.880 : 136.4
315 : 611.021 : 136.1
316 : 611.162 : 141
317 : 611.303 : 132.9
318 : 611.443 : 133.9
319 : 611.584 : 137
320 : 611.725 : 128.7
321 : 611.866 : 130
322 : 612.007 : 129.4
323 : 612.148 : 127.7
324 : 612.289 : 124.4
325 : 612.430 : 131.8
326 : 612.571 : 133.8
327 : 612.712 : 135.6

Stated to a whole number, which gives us 10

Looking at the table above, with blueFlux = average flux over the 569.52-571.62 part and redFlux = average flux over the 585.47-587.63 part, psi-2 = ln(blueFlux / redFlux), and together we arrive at 0.03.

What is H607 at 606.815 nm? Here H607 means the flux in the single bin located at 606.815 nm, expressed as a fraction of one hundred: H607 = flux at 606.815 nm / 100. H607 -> 1.32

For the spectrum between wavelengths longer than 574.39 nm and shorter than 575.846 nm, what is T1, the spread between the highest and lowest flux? 12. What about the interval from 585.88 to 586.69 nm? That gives 10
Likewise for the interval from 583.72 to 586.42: 15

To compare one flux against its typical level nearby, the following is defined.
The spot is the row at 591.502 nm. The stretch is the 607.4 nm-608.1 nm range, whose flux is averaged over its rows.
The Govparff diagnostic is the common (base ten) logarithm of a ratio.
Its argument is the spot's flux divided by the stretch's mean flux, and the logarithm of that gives 0.015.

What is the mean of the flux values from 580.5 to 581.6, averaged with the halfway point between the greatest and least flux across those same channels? 143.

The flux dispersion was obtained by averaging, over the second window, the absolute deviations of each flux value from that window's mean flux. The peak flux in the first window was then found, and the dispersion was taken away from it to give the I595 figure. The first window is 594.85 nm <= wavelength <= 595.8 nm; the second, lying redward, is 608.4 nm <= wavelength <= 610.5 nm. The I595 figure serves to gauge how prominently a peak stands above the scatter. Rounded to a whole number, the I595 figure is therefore 142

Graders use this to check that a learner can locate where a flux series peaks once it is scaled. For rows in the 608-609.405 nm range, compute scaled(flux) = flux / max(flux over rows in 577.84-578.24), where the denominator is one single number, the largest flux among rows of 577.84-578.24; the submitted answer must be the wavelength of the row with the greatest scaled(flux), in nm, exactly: 608.214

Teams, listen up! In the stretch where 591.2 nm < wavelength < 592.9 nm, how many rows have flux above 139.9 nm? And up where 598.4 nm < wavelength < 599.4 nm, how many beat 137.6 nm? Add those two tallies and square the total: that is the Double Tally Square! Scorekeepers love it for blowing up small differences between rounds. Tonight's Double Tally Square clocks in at 144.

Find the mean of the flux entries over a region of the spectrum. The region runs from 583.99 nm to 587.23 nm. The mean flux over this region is 142.7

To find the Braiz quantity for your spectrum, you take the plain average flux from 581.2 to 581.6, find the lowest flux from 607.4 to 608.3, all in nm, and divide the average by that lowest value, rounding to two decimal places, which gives 1.06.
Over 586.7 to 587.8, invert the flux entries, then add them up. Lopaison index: 0.0566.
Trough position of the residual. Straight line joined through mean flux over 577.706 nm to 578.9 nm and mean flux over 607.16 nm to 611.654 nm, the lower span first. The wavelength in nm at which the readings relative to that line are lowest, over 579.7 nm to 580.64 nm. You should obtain 580.171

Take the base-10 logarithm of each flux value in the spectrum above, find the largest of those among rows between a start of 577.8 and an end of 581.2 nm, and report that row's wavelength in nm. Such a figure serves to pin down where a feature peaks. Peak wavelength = 578.304 nm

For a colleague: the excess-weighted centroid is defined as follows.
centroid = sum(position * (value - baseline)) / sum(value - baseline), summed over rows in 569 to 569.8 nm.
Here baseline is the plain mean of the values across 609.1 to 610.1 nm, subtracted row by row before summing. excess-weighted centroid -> 569.40 nm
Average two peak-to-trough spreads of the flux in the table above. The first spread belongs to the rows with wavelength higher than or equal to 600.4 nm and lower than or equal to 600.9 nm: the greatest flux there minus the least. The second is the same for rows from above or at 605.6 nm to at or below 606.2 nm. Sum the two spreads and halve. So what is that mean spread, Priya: 5.4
